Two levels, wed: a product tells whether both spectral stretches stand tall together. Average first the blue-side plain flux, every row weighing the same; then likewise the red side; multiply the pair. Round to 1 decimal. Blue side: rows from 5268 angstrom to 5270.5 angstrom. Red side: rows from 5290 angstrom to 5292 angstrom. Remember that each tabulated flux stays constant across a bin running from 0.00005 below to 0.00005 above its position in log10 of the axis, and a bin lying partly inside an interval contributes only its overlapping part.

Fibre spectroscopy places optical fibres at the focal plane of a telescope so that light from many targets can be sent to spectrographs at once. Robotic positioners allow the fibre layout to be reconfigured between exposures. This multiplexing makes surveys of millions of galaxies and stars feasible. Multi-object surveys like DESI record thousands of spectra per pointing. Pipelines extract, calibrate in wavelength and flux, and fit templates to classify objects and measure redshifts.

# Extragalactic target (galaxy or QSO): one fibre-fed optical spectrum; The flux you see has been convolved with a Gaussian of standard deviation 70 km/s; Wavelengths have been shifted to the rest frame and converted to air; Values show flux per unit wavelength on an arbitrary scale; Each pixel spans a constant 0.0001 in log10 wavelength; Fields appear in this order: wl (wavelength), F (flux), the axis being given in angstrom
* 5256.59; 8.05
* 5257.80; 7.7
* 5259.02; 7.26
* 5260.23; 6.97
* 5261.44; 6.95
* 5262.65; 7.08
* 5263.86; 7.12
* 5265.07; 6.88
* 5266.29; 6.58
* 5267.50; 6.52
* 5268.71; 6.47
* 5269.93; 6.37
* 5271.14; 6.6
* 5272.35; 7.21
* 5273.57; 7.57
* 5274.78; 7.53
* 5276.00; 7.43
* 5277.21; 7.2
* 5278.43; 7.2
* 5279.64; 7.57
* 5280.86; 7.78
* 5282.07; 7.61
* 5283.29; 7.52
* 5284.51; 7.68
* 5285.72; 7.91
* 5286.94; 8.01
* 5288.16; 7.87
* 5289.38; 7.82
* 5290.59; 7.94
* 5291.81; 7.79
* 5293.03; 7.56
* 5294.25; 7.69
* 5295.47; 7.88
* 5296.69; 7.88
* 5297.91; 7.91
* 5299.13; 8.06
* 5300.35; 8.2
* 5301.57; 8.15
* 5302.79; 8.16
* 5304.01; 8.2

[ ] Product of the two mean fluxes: 50.5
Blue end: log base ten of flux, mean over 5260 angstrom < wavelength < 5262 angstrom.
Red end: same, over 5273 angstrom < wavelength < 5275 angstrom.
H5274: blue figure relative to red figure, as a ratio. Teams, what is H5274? 0.96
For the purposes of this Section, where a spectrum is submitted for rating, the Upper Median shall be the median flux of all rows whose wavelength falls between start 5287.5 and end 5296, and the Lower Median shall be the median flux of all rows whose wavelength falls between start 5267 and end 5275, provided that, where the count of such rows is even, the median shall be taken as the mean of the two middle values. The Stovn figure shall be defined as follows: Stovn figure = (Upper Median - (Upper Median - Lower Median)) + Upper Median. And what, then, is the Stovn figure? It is 14.4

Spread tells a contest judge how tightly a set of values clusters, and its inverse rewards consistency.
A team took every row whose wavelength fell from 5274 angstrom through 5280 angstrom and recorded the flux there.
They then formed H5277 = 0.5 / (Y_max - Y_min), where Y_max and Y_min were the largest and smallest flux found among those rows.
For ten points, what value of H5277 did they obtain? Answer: 1.4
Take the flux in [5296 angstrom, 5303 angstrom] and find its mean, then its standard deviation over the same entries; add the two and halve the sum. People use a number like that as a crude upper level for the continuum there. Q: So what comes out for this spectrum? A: 4.09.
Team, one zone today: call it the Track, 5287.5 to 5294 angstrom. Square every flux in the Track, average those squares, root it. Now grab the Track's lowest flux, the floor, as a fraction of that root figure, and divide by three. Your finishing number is 0.323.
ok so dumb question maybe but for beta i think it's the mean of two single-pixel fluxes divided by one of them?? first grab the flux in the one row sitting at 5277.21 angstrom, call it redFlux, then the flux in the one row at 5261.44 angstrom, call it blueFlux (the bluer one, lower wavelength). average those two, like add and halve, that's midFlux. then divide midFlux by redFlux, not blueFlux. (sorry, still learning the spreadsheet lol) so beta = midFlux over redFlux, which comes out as 0.983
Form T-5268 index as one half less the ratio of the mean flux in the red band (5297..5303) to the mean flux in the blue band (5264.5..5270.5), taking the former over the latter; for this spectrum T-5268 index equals -0.73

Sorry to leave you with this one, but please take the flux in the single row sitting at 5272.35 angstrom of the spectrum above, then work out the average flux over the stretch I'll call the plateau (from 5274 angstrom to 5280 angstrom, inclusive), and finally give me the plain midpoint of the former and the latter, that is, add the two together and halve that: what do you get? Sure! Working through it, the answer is 7.3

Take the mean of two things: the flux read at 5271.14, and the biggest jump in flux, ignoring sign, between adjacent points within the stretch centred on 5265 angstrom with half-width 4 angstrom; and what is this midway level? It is 3.45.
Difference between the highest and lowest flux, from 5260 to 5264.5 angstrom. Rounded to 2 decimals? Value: 0.17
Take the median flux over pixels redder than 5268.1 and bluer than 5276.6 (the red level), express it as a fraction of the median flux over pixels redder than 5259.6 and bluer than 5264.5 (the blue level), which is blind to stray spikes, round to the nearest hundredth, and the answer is 1.03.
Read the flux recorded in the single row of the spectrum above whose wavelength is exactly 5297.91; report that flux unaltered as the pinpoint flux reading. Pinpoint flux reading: 7.91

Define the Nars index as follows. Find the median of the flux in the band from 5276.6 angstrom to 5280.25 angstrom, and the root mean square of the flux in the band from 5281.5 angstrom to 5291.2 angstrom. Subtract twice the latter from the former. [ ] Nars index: -8.39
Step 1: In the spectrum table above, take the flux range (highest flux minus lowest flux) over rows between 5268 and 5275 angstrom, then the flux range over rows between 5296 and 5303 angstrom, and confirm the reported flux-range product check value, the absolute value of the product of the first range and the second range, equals 0.38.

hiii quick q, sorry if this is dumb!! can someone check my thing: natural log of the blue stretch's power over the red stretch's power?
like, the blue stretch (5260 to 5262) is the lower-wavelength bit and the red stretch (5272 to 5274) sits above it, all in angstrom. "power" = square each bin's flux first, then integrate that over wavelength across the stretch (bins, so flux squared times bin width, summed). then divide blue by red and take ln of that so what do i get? -0.12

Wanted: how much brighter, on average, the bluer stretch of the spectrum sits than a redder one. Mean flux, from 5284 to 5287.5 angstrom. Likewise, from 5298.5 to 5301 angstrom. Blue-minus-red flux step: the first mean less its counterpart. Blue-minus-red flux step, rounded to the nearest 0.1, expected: -0.3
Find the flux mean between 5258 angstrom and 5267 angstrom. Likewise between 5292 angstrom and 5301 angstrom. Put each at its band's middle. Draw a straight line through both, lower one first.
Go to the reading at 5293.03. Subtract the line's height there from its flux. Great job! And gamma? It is -0.23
